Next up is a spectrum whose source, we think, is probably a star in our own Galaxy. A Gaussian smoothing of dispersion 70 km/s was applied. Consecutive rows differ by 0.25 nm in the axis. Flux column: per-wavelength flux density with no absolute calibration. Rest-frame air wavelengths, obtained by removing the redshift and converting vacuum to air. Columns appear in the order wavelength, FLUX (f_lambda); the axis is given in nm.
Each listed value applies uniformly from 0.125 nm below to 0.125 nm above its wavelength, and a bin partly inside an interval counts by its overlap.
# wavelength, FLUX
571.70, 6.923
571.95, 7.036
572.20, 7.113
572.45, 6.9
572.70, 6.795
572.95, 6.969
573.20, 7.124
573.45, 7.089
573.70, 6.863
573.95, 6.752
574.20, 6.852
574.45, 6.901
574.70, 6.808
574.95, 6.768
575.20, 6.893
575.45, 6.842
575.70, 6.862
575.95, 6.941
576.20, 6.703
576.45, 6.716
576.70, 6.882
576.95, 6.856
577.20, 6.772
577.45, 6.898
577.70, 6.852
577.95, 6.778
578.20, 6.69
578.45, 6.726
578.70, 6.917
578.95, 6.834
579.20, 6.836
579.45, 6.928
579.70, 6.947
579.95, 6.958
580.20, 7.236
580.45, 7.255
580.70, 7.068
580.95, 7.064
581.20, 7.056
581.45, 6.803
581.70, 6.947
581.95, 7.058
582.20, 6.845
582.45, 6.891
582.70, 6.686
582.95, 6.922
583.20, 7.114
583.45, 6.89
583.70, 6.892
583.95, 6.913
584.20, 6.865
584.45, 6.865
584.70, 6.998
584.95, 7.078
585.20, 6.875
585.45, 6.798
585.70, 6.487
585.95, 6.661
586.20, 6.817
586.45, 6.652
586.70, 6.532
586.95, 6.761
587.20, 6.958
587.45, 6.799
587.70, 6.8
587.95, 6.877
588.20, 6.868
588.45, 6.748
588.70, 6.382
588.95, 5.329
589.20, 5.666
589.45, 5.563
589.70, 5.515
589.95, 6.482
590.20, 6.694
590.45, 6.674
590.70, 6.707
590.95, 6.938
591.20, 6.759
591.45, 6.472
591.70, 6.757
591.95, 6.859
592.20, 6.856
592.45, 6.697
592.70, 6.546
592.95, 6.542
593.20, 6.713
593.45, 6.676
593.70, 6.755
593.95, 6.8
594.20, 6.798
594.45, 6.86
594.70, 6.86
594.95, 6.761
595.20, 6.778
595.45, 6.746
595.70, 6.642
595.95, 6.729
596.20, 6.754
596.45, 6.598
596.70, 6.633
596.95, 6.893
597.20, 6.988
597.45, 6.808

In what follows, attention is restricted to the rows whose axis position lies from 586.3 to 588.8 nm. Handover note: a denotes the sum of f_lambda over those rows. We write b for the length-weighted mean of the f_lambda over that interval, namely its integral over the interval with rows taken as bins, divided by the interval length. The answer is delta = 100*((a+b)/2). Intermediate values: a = 67.4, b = 6.74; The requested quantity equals 3706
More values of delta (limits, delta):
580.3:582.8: 3832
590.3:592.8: 3700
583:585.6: 3811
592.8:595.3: 3715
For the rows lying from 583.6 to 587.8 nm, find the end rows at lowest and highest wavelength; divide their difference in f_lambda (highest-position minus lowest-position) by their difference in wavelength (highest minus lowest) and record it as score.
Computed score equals -0.023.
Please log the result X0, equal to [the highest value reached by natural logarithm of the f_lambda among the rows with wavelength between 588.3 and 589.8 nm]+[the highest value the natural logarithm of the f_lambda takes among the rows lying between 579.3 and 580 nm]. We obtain 3.85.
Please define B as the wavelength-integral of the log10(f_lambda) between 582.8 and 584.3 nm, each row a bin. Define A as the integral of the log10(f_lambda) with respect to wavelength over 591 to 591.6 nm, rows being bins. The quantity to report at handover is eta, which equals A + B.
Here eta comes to 1.76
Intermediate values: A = 0.5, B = 1.26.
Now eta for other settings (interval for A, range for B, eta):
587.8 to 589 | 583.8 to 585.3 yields 2.24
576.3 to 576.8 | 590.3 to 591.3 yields 1.25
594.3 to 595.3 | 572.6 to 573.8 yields 1.85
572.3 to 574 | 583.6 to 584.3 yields 2.02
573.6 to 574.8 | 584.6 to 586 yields 2.17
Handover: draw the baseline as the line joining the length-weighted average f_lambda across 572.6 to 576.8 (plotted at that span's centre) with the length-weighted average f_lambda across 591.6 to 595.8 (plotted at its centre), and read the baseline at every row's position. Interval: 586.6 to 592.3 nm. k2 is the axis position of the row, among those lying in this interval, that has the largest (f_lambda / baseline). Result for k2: 590.95 nm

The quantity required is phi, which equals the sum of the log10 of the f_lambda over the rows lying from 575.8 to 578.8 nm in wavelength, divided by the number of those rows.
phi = 0.833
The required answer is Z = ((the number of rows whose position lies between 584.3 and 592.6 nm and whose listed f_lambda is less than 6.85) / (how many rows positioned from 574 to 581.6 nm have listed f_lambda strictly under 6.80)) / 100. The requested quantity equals 0.03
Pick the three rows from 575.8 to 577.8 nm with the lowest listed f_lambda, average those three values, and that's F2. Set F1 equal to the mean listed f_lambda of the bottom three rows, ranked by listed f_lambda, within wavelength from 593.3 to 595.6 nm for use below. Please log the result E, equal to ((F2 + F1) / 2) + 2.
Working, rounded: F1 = 6.73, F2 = 6.73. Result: 8.73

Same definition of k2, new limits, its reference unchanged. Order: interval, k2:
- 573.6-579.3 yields 575.95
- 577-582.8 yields 580.45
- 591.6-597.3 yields 597.20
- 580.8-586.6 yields 583.20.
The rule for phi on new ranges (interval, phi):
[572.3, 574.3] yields 0.840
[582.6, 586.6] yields 0.835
